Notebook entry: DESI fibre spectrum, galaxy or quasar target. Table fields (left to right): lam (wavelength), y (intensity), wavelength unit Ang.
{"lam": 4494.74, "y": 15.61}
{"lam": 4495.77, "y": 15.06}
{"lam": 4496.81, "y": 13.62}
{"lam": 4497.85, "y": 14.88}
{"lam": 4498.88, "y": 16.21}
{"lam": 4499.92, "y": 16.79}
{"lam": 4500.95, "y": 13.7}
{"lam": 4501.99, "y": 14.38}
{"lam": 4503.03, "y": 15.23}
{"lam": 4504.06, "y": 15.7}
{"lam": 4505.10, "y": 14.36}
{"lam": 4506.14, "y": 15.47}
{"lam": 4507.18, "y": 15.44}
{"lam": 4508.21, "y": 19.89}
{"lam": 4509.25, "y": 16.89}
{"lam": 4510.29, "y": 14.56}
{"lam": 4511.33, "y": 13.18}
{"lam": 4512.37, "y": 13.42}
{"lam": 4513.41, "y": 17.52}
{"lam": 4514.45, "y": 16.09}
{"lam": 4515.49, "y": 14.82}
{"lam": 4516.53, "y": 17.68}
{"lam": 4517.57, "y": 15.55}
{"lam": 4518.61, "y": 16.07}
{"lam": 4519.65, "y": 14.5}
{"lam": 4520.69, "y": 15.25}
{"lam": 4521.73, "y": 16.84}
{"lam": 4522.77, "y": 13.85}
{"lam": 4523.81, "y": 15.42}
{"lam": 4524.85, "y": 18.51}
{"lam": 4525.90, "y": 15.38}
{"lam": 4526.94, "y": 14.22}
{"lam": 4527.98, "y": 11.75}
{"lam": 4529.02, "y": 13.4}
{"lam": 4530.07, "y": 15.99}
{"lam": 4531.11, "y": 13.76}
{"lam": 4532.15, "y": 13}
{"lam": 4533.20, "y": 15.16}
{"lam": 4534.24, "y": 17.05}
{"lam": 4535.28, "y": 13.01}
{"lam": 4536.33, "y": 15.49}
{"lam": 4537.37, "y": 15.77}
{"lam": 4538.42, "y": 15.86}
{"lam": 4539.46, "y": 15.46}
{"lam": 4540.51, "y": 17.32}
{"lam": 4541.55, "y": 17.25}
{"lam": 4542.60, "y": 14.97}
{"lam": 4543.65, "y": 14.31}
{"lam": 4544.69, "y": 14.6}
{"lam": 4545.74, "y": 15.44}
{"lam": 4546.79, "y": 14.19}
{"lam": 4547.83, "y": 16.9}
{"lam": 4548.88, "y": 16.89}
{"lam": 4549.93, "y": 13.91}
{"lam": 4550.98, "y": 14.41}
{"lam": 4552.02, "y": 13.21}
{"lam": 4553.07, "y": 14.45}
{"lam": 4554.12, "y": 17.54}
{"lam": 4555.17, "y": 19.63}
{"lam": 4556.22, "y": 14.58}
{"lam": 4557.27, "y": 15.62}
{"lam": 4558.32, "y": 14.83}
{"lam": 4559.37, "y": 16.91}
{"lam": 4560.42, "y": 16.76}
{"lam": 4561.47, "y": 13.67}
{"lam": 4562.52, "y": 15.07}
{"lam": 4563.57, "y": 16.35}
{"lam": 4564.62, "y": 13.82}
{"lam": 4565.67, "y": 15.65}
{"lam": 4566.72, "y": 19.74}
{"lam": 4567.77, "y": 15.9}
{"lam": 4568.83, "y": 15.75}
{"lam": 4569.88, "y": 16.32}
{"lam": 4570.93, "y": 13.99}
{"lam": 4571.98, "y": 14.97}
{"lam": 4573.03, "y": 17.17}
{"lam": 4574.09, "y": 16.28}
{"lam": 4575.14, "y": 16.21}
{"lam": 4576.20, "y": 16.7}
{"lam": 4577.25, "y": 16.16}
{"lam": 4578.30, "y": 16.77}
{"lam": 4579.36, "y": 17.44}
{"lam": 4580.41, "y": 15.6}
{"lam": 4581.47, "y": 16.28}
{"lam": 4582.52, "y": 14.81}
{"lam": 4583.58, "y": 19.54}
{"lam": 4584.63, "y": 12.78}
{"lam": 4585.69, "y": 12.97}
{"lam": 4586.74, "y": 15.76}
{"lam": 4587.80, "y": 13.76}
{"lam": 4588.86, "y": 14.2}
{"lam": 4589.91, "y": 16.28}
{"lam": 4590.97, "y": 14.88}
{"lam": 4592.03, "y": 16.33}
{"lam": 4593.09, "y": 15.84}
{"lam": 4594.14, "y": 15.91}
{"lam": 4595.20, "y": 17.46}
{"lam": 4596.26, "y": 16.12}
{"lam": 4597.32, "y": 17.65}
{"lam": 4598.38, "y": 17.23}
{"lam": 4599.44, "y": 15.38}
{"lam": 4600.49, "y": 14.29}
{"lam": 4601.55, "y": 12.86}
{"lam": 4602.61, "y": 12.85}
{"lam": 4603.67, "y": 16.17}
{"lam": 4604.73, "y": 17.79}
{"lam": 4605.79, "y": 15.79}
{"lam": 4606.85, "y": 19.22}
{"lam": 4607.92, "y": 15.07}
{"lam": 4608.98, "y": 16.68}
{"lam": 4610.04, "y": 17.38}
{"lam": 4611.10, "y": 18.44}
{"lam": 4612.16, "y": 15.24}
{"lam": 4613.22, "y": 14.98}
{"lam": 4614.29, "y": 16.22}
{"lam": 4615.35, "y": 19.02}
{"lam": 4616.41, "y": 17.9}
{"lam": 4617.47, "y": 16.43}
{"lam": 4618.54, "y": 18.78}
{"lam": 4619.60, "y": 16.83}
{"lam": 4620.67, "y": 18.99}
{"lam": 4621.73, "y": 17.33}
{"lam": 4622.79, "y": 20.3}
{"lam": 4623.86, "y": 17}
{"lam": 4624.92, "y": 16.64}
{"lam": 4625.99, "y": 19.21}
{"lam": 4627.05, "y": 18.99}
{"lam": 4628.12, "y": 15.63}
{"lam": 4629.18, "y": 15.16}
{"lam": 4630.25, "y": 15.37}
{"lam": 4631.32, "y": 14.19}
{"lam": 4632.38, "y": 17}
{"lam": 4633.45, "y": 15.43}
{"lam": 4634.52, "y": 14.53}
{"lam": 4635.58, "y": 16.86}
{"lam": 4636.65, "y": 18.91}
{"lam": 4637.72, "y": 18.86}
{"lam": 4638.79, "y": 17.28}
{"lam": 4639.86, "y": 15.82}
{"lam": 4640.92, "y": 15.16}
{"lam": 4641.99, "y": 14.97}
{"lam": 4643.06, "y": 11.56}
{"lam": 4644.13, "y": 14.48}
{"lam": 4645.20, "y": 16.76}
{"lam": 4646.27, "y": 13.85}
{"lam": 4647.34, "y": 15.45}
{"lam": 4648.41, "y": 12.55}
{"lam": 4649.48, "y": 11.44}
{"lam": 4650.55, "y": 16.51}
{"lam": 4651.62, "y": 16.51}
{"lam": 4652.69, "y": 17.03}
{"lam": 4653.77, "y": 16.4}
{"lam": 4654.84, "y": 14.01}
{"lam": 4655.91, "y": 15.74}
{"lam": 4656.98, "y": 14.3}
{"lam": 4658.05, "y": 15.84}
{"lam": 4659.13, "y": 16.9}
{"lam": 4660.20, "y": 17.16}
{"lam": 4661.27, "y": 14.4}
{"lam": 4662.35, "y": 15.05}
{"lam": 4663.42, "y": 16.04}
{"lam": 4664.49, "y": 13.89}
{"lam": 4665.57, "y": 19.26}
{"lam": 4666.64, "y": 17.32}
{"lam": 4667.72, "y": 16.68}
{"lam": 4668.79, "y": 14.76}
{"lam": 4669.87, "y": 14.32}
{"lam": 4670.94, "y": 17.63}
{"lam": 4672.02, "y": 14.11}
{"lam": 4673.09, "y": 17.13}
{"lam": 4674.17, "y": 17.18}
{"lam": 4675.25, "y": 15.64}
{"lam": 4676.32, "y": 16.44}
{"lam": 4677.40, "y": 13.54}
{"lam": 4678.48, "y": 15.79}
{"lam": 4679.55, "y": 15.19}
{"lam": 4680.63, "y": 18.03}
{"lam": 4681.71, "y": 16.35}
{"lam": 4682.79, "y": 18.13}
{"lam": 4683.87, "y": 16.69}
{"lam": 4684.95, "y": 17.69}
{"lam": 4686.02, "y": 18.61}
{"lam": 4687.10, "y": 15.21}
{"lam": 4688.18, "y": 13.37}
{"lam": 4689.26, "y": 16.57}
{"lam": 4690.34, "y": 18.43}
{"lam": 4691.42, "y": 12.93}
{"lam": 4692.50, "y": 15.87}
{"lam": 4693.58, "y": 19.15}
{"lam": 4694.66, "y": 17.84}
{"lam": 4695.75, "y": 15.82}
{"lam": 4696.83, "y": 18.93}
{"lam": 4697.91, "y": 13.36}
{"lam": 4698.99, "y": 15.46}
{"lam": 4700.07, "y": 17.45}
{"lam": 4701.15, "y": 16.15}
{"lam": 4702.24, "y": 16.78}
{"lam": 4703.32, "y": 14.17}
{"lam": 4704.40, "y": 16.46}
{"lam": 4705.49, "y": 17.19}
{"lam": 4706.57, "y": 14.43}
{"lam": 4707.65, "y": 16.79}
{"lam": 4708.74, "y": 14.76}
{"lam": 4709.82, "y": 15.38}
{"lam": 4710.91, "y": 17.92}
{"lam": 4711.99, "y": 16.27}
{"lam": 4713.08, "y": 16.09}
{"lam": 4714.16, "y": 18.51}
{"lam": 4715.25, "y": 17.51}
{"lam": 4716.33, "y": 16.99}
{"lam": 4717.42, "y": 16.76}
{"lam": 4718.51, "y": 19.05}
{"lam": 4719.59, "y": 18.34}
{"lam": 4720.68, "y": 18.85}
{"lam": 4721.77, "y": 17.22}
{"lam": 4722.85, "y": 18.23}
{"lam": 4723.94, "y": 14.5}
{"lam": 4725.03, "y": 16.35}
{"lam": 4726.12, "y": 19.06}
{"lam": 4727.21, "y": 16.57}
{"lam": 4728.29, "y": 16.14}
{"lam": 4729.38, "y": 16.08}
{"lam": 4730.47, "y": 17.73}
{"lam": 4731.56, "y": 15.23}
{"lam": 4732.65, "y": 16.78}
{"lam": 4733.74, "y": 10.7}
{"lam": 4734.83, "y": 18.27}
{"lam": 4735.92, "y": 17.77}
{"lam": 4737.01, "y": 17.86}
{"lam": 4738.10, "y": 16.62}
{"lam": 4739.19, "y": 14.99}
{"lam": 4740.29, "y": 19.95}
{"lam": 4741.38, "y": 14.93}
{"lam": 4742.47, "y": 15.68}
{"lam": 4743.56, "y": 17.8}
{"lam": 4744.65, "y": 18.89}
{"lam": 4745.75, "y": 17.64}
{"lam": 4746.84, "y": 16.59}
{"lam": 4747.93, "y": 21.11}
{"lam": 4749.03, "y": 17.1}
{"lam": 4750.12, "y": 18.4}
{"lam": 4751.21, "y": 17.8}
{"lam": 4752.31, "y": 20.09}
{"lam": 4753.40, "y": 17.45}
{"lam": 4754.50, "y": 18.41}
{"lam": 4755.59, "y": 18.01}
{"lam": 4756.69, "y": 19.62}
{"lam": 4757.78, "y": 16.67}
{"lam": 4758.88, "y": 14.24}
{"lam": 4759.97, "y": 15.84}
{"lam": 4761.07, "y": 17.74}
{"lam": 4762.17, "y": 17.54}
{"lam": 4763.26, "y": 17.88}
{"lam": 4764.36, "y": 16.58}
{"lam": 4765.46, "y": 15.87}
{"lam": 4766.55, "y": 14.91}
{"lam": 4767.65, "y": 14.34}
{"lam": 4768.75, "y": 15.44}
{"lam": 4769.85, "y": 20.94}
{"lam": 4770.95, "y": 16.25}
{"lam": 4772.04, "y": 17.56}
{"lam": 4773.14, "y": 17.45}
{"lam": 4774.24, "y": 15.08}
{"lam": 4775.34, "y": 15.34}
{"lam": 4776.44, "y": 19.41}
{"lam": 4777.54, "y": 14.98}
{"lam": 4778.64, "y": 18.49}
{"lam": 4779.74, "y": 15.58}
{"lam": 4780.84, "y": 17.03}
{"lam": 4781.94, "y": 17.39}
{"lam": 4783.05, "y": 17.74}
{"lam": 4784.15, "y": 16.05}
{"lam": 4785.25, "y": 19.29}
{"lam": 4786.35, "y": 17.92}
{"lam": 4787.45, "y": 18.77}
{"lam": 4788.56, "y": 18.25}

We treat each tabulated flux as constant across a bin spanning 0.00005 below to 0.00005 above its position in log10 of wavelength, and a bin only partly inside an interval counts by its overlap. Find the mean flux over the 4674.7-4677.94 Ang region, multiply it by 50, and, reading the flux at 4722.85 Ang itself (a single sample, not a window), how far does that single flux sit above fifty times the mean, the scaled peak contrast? -742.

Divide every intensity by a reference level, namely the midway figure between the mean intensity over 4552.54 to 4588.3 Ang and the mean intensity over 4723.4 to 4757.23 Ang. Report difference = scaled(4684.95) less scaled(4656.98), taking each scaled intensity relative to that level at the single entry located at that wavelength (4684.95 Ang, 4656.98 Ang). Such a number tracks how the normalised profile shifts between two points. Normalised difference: 0.20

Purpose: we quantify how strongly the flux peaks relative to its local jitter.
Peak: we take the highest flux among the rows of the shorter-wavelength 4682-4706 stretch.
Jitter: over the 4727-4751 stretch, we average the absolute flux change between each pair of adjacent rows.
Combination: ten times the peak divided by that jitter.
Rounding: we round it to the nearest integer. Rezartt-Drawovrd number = 81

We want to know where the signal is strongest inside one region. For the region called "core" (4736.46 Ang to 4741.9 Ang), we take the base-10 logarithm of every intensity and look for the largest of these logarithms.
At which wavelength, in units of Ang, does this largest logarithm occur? 4740.29 Ang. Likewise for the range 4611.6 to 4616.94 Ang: 4615.35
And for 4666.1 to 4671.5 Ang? 4670.94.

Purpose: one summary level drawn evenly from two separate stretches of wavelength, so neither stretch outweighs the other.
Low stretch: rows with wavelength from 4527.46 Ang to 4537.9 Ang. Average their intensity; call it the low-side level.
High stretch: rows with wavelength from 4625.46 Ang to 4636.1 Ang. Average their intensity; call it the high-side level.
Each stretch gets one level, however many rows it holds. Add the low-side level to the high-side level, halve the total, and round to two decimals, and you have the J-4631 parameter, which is 15.34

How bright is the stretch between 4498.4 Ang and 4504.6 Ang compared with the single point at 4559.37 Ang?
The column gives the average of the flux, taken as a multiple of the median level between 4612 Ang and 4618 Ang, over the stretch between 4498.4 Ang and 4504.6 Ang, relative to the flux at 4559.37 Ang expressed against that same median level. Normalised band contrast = 0.91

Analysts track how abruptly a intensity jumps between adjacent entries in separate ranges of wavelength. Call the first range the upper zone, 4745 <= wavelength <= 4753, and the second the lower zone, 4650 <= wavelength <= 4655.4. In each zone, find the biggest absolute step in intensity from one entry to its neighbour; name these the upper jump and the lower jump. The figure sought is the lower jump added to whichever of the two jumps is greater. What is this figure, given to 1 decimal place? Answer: 6.9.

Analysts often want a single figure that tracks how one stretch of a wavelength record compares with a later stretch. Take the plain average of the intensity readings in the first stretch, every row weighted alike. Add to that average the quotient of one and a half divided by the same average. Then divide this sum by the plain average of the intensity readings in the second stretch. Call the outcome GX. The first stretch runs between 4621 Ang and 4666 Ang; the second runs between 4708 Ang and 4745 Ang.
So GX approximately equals 0.95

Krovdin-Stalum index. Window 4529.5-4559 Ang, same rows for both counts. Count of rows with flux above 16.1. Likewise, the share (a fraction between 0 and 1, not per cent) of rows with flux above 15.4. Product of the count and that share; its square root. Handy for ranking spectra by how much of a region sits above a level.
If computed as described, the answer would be 1.9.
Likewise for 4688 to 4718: 3.6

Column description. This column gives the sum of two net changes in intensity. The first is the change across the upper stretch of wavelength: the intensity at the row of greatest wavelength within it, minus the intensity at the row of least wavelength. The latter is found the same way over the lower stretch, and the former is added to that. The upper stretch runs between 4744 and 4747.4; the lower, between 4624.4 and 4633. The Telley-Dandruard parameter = -1.9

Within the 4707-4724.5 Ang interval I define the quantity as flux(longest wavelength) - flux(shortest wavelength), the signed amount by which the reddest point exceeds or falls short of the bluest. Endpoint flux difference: -2.3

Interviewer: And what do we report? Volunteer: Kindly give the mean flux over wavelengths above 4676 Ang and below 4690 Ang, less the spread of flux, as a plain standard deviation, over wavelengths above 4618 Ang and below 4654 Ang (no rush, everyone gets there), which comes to 14.2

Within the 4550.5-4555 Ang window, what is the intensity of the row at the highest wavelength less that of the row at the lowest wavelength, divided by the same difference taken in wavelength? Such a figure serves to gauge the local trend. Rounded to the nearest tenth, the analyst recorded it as 1.0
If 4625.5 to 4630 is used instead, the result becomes -1.3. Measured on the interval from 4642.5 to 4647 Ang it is 0.7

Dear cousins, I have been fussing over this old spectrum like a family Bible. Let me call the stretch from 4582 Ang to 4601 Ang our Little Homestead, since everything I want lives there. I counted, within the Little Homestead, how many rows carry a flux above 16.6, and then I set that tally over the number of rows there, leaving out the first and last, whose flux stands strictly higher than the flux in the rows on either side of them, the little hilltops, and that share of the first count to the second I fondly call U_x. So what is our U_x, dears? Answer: 0.7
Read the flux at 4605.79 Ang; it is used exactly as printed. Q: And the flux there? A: 15.79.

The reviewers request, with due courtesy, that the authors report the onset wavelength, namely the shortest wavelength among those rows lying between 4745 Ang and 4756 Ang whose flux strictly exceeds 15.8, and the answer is 4745.75 Ang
